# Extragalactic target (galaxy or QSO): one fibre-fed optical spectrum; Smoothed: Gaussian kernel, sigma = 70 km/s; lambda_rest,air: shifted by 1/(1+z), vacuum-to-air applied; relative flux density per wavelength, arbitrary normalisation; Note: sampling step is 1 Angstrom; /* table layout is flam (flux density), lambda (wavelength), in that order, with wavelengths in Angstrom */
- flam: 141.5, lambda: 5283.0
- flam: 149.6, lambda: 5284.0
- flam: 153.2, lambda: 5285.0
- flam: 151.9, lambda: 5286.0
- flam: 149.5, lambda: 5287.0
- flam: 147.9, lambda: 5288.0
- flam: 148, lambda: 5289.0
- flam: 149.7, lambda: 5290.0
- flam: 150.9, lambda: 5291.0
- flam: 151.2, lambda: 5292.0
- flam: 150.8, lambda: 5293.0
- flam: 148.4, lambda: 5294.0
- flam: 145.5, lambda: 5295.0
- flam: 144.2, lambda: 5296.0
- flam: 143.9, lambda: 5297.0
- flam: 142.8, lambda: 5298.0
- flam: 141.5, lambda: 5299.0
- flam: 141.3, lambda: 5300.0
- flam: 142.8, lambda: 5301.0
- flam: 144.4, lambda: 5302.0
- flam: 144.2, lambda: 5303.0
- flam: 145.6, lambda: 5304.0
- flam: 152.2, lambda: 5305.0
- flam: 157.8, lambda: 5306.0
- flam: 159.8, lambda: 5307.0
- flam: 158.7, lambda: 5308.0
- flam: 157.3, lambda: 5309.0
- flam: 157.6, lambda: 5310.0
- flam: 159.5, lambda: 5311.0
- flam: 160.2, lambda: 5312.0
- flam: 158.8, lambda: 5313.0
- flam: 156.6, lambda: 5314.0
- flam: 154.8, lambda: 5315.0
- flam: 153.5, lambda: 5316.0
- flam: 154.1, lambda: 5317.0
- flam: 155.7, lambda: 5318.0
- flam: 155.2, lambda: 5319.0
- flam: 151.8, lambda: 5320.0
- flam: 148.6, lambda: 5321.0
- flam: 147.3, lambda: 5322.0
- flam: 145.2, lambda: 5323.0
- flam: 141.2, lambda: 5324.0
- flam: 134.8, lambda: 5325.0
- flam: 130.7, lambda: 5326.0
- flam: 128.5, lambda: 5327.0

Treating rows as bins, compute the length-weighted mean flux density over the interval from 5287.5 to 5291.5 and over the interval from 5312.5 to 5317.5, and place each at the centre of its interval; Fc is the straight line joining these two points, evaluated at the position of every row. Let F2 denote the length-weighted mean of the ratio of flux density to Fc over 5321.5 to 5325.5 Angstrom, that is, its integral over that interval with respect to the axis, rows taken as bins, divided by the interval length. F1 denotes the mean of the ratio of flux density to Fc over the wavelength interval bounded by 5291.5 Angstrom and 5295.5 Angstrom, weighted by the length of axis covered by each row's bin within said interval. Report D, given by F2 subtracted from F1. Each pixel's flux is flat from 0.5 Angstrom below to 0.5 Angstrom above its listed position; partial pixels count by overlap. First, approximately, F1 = 0.99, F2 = 0.90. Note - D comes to 0.091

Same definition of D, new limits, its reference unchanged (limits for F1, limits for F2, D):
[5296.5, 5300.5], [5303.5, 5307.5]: -0.064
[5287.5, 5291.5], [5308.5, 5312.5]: -0.027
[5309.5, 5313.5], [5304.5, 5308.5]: 0.004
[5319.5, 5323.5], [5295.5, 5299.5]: -0.004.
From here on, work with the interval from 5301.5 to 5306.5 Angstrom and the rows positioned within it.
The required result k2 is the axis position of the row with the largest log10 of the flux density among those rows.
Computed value 5306.0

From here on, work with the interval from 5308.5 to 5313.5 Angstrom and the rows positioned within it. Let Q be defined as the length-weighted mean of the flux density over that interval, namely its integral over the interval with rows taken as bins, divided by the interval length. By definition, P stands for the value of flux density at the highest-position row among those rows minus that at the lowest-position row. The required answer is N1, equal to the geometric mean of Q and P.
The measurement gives 15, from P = 1.5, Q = 159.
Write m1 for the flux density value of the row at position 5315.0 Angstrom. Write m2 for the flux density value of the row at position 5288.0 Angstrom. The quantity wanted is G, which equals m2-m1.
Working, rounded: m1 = 154.8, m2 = 147.9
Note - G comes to -7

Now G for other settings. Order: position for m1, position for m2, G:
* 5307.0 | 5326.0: -29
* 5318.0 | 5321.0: -7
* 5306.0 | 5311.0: 2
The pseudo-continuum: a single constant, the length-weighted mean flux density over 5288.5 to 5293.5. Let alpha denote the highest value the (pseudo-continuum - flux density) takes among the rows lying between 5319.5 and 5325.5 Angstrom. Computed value 15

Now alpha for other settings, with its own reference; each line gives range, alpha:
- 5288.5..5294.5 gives 2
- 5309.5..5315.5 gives -5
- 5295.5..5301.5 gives 9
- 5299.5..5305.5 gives 9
